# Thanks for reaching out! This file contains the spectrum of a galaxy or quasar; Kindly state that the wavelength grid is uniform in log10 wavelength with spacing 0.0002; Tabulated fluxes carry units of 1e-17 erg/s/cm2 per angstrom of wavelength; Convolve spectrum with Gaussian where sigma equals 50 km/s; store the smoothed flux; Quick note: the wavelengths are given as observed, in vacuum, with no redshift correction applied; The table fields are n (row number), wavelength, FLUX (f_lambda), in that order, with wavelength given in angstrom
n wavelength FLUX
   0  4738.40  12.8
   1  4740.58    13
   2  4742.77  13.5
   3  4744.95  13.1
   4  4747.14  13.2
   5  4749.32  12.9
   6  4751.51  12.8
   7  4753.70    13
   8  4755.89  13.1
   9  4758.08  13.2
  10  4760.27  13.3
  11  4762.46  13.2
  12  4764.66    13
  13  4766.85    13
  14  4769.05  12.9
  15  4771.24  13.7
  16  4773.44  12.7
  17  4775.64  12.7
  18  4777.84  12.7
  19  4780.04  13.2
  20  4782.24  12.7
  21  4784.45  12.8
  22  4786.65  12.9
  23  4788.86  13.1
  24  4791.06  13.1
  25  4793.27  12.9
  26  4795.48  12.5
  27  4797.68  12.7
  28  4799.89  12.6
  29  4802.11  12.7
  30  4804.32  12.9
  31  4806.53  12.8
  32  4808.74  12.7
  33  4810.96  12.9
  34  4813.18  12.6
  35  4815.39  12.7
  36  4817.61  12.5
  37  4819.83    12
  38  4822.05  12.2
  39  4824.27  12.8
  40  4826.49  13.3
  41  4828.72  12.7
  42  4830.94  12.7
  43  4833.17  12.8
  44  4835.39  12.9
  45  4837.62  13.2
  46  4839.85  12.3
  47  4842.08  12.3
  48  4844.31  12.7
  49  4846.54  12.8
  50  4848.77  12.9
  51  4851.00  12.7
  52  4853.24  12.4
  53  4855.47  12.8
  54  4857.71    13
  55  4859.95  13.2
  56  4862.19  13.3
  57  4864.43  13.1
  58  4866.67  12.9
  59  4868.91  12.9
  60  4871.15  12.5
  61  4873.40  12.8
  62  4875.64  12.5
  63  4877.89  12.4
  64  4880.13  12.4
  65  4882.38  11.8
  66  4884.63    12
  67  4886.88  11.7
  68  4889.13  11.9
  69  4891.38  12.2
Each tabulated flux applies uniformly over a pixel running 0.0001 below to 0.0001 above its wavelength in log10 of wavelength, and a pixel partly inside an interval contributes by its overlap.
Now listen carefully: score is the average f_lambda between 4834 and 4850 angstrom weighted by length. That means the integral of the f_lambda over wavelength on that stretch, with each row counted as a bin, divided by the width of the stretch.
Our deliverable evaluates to 12.7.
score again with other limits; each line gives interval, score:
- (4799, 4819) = 12.7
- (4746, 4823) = 12.9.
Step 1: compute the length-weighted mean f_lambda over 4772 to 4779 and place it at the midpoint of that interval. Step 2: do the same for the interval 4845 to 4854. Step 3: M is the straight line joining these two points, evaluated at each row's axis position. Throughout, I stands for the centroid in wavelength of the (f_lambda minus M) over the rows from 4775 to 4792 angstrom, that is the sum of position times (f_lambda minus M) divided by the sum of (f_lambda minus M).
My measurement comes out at 4786.9 angstrom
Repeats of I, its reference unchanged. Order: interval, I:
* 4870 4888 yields 4882.7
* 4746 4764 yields 4756.2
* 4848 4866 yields 4861.2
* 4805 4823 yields 4821.0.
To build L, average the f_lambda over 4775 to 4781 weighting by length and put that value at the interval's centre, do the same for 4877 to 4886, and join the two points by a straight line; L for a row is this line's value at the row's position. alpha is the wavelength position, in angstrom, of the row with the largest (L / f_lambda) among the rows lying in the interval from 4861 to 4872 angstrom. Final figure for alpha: 4871.15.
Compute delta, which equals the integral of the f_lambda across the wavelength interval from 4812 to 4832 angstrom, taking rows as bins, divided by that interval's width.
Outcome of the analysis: 12.6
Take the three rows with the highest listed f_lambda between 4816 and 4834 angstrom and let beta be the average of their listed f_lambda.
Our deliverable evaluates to 13.0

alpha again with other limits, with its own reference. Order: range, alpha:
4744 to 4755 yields 4751.51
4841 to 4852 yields 4842.08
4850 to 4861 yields 4853.24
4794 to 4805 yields 4795.48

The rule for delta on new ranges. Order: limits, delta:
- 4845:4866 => 12.9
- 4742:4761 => 13.1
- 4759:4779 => 13.0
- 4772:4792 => 12.9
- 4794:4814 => 12.7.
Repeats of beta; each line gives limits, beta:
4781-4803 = 13.0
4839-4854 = 12.8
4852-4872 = 13.2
